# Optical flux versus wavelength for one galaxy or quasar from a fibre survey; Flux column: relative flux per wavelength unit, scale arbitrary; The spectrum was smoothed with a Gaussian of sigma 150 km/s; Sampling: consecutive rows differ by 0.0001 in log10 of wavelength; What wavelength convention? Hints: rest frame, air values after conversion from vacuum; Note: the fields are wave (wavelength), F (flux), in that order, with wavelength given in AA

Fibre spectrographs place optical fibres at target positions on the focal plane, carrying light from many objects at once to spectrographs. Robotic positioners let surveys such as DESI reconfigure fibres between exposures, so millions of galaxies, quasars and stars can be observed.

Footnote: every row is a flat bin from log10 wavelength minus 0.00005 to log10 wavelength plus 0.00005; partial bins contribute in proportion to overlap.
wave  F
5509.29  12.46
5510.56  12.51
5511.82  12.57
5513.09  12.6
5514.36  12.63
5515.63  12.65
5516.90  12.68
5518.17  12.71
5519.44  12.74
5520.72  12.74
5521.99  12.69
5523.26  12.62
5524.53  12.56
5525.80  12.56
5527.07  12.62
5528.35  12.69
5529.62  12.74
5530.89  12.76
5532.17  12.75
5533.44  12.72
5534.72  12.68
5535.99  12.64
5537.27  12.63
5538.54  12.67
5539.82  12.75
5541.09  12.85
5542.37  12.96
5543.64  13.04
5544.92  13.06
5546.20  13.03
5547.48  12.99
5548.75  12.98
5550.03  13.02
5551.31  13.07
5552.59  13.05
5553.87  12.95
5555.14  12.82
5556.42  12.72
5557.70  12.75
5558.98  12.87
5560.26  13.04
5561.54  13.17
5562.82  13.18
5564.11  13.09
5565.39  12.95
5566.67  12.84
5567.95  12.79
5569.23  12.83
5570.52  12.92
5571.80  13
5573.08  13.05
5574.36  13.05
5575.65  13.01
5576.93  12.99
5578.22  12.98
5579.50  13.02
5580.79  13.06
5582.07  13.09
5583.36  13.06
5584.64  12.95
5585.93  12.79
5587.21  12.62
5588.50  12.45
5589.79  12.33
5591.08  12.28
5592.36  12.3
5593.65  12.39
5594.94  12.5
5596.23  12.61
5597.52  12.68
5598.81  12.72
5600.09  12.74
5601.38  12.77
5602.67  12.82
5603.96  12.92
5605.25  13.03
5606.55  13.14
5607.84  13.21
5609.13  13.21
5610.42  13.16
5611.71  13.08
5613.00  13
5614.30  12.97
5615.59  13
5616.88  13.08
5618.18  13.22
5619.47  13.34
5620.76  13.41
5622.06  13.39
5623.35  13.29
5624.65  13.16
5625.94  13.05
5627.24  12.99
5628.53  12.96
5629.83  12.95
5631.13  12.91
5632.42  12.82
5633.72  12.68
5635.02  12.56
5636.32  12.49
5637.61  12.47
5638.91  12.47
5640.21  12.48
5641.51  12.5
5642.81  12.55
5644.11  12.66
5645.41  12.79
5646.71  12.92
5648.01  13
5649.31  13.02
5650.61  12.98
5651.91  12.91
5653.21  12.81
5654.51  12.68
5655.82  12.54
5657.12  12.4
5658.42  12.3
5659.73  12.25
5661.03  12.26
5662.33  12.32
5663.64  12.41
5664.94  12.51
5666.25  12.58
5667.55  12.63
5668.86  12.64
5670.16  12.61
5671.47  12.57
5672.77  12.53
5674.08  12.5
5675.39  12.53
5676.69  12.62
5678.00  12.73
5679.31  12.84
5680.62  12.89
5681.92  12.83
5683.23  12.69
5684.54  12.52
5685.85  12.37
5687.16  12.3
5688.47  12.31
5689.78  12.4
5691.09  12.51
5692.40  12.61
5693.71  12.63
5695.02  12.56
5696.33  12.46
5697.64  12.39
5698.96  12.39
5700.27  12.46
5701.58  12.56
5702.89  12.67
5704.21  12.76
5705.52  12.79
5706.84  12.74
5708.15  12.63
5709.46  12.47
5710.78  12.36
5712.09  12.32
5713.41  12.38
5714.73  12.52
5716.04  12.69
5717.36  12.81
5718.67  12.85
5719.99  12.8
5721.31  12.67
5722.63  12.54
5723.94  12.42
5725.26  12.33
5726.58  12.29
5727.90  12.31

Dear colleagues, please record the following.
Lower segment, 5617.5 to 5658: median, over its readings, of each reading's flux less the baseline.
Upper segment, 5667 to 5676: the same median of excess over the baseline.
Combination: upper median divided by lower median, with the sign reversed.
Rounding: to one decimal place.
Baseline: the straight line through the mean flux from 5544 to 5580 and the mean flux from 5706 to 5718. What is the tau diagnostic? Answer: 0.7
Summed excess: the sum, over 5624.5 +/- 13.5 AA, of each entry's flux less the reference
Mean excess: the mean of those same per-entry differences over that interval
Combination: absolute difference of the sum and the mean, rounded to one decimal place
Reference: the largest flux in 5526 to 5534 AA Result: 4.6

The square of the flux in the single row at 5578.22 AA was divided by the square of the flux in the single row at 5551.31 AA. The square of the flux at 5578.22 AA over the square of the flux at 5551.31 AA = 0.99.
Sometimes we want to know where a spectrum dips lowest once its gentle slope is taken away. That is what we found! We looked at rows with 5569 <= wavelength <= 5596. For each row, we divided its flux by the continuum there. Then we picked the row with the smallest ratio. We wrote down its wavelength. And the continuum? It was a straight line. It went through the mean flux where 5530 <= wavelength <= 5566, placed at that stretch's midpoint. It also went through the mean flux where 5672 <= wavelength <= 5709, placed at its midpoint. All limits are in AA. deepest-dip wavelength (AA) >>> 5591.08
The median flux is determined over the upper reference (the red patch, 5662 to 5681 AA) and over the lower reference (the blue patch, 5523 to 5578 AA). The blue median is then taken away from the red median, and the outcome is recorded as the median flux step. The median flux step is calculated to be -0.29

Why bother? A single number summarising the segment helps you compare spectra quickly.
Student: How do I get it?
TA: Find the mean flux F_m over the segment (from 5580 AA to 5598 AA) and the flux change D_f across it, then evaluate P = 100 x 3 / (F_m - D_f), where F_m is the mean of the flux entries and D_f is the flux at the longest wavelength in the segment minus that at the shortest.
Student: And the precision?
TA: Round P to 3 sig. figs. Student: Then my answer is 23.0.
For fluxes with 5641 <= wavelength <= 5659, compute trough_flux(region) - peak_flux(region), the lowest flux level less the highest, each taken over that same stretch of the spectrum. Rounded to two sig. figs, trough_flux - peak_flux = -0.72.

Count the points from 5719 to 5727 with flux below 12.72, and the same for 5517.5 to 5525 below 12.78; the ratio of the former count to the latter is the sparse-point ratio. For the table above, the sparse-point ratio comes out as 0.83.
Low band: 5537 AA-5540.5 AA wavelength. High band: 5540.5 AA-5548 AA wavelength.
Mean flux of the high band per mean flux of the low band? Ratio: 1.02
